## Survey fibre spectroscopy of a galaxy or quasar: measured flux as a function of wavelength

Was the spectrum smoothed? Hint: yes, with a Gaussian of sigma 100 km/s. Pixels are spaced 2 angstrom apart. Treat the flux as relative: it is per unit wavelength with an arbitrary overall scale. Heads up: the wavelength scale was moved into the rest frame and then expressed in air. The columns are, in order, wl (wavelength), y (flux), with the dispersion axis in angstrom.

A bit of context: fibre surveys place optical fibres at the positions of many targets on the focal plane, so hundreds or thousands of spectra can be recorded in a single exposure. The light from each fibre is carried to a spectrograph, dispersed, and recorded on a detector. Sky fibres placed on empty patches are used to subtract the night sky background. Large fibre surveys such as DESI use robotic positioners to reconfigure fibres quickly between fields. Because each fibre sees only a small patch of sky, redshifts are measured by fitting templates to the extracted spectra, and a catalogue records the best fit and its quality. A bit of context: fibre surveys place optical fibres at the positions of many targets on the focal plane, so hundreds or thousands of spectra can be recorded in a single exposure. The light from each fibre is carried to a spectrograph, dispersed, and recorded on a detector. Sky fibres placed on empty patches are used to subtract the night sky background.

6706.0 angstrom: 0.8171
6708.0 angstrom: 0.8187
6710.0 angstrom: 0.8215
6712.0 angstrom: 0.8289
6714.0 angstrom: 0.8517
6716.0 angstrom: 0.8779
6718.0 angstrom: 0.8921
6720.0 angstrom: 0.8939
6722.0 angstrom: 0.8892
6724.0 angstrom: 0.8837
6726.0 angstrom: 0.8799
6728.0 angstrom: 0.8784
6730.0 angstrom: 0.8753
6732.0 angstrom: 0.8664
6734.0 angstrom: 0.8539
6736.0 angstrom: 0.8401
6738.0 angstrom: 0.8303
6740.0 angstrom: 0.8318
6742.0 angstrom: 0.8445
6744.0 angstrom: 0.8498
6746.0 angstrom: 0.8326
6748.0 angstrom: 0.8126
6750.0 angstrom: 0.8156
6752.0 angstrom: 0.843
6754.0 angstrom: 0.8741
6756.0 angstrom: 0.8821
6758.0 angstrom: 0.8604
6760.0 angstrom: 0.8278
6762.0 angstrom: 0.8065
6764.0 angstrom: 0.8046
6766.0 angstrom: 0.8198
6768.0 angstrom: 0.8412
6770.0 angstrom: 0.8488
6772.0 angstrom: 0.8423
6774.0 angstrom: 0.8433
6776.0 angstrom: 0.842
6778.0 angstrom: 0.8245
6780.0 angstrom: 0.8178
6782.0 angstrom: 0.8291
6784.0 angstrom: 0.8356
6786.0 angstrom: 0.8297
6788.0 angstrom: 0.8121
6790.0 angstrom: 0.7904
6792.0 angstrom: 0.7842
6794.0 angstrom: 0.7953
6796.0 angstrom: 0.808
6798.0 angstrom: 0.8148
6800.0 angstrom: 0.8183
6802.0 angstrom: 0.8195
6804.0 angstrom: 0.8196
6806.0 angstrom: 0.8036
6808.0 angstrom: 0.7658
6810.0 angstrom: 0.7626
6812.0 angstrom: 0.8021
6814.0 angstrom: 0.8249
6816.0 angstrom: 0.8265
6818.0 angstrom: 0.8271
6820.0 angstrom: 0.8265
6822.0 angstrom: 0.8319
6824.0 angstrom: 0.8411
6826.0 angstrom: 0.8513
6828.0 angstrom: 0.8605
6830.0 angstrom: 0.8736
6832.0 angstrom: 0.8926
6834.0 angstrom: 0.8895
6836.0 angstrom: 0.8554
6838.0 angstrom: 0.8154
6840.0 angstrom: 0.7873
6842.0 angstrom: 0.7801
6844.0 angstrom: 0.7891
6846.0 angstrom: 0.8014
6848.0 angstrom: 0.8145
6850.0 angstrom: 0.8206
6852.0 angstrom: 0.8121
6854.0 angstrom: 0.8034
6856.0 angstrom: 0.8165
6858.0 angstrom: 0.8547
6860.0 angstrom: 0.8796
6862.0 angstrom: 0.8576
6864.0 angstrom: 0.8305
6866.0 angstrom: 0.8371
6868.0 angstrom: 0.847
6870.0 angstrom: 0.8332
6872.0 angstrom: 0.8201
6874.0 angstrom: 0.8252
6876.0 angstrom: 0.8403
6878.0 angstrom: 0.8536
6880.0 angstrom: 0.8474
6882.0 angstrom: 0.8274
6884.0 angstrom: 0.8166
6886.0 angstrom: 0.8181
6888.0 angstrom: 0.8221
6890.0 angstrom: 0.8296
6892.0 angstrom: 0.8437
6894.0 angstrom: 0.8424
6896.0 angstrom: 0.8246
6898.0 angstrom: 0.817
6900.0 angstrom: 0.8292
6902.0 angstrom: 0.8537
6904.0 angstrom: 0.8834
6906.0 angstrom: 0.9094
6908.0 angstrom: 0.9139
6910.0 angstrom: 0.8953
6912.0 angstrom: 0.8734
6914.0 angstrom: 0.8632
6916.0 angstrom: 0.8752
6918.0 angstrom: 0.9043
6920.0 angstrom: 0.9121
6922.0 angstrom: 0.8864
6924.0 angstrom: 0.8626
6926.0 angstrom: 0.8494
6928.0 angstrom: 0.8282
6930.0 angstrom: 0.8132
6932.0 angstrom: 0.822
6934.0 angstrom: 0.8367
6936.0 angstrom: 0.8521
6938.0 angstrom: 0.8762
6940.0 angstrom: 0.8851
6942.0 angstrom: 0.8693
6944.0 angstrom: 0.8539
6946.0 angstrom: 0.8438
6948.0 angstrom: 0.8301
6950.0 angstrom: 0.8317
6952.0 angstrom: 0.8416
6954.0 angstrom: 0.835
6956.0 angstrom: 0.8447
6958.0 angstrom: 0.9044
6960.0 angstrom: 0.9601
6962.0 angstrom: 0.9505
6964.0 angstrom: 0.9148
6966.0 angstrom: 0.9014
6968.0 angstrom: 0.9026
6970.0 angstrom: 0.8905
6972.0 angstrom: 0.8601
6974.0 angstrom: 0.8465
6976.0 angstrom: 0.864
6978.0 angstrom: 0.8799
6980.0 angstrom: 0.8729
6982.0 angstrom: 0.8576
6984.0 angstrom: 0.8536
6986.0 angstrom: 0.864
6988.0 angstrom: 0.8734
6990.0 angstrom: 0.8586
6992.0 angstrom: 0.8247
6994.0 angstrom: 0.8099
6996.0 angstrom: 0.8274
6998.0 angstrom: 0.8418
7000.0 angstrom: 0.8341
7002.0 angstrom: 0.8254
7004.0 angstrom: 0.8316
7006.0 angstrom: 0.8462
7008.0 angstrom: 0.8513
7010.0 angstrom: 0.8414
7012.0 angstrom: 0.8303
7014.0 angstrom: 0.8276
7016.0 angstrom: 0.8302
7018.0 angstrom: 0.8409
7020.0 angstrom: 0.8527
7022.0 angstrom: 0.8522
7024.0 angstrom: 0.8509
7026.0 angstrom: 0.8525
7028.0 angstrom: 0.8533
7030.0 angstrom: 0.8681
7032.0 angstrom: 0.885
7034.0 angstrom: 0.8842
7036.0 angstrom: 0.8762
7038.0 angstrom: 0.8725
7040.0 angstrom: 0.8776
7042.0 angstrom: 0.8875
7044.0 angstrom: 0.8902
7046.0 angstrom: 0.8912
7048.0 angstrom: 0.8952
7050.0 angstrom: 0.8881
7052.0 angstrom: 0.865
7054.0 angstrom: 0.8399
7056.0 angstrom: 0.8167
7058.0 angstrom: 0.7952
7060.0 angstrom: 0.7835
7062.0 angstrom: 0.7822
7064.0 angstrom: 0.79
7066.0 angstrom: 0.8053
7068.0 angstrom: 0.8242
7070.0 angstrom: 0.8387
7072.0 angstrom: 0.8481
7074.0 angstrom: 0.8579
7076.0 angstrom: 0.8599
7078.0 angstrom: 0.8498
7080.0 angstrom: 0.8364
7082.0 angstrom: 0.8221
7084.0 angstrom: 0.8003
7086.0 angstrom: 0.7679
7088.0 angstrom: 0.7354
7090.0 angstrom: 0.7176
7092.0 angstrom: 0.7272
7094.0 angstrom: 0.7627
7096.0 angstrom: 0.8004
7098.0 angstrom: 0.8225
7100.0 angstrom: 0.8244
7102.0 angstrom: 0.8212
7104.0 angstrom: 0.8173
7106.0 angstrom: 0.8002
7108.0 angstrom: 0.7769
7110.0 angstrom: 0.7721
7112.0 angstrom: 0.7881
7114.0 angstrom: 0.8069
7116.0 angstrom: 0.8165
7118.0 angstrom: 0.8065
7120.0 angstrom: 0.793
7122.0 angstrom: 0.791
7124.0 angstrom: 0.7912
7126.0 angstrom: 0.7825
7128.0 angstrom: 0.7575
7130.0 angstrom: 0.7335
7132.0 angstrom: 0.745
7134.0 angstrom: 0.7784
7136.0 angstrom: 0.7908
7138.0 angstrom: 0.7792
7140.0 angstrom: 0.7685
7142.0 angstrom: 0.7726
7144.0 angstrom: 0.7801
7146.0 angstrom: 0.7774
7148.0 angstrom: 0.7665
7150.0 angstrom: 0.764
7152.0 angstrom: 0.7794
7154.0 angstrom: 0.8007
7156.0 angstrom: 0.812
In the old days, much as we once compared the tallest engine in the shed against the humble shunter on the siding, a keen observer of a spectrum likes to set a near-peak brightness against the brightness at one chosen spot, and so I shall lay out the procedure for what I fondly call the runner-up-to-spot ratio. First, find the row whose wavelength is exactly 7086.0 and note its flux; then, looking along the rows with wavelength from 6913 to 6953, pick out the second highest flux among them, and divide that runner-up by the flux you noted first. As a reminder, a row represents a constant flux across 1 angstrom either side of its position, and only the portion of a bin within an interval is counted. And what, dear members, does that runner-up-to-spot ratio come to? 1.18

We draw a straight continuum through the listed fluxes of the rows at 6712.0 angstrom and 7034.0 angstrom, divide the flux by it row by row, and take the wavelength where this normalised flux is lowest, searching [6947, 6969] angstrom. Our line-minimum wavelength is 6948.0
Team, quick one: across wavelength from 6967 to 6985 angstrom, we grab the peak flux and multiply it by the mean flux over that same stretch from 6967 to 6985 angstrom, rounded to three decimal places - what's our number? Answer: 0.785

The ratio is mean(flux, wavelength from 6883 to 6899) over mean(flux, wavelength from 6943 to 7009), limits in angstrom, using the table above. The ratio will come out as 0.96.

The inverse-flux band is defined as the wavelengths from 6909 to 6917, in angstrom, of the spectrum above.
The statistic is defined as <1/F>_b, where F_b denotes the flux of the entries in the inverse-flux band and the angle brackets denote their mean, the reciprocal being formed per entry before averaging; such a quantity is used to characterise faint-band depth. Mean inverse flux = 1.14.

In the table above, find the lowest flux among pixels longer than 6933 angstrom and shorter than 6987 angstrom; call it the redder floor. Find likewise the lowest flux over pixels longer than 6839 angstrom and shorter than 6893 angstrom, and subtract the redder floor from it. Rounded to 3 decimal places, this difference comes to -0.050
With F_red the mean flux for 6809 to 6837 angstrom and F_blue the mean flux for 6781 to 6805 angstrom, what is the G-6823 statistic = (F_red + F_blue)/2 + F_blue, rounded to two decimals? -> 1.64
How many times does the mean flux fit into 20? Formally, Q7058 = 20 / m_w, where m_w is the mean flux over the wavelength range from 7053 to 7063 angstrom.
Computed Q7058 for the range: 24.9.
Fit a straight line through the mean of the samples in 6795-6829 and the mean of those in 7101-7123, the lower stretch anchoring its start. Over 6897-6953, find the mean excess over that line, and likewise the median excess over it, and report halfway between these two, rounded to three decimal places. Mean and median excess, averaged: 0.049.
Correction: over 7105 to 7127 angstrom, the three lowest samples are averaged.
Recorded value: 0.777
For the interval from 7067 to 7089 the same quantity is 0.768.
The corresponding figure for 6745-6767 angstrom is 0.808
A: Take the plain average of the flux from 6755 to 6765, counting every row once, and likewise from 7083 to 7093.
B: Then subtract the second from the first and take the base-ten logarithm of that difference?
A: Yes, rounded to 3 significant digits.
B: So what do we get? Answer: -1.06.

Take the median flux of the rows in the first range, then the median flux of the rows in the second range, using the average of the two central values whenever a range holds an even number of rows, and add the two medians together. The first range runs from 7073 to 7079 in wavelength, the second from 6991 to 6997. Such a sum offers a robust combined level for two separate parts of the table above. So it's 1.68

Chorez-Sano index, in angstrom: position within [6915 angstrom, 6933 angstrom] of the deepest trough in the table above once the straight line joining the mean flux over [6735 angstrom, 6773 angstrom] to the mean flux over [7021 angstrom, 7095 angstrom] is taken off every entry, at 6930.0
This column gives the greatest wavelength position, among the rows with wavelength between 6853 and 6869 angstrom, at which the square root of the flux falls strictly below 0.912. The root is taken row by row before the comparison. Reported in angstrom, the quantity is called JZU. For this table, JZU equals 6864.0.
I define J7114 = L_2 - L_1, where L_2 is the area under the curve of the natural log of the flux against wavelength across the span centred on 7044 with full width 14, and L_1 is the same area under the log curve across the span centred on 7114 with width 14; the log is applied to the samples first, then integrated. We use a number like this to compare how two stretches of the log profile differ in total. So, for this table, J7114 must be 1.5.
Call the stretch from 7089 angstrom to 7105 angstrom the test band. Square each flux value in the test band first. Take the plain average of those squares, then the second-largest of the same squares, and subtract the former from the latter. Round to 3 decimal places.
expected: 0.056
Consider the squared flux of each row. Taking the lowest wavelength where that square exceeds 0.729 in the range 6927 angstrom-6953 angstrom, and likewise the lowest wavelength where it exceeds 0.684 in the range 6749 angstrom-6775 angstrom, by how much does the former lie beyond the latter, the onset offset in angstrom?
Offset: 186 angstrom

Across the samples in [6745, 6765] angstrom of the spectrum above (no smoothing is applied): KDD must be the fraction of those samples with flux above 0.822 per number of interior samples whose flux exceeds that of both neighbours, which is 0.60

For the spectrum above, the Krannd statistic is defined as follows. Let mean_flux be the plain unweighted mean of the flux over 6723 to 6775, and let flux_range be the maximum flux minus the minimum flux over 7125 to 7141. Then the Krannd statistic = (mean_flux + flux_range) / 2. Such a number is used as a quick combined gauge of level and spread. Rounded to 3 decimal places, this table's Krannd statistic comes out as 0.452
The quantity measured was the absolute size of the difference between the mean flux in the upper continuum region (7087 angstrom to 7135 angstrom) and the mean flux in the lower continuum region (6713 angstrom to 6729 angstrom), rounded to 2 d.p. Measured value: 0.10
